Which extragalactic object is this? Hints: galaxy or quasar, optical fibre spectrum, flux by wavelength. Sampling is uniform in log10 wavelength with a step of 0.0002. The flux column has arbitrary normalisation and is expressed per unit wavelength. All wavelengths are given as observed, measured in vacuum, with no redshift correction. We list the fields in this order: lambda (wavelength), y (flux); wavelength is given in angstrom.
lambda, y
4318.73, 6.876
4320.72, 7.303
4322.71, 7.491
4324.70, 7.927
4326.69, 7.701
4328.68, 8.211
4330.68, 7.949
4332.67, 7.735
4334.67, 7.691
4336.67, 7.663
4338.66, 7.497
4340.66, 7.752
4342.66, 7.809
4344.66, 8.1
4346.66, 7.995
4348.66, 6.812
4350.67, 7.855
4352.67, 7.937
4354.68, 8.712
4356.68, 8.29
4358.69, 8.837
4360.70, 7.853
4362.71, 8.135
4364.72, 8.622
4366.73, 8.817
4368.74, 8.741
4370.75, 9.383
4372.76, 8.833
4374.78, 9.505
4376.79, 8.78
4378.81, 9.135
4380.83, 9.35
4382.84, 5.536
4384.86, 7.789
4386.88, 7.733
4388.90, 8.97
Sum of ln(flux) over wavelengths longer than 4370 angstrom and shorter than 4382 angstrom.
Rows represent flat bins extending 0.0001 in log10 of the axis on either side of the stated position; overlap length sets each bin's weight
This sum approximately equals 13.3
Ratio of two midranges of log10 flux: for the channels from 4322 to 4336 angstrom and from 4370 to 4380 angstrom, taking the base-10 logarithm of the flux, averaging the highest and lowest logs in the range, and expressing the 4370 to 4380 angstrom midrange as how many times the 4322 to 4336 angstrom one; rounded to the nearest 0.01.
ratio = 1.07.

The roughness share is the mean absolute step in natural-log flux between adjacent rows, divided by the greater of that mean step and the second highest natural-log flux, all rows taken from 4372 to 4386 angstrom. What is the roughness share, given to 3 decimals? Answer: 0.081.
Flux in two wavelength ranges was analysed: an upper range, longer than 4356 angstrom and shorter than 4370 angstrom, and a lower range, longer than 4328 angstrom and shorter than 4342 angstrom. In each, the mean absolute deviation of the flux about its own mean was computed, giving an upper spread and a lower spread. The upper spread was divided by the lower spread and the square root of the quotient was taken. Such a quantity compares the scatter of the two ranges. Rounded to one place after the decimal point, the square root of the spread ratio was 1.4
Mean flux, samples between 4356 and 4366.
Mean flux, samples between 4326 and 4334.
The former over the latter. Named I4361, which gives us 1.06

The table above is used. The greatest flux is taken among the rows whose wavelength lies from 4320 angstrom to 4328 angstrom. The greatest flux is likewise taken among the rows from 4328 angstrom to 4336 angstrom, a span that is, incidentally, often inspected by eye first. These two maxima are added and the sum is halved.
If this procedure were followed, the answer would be 8.07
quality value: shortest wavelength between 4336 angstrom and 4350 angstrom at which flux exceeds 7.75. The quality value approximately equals 4340.66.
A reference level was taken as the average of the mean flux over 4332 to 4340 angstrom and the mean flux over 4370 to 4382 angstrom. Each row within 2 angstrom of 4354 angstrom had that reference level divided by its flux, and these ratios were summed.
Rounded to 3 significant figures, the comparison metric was 2.02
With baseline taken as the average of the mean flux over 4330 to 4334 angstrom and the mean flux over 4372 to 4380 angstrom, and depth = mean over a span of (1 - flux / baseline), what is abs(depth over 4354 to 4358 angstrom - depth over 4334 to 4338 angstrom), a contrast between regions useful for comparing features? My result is 0.10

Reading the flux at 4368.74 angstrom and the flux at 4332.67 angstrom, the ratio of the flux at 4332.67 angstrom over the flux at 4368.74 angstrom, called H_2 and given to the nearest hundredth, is 0.88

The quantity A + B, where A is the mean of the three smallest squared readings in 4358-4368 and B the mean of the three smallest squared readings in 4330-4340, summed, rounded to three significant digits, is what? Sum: 125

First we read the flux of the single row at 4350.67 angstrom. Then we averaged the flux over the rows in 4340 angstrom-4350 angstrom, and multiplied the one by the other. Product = 60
